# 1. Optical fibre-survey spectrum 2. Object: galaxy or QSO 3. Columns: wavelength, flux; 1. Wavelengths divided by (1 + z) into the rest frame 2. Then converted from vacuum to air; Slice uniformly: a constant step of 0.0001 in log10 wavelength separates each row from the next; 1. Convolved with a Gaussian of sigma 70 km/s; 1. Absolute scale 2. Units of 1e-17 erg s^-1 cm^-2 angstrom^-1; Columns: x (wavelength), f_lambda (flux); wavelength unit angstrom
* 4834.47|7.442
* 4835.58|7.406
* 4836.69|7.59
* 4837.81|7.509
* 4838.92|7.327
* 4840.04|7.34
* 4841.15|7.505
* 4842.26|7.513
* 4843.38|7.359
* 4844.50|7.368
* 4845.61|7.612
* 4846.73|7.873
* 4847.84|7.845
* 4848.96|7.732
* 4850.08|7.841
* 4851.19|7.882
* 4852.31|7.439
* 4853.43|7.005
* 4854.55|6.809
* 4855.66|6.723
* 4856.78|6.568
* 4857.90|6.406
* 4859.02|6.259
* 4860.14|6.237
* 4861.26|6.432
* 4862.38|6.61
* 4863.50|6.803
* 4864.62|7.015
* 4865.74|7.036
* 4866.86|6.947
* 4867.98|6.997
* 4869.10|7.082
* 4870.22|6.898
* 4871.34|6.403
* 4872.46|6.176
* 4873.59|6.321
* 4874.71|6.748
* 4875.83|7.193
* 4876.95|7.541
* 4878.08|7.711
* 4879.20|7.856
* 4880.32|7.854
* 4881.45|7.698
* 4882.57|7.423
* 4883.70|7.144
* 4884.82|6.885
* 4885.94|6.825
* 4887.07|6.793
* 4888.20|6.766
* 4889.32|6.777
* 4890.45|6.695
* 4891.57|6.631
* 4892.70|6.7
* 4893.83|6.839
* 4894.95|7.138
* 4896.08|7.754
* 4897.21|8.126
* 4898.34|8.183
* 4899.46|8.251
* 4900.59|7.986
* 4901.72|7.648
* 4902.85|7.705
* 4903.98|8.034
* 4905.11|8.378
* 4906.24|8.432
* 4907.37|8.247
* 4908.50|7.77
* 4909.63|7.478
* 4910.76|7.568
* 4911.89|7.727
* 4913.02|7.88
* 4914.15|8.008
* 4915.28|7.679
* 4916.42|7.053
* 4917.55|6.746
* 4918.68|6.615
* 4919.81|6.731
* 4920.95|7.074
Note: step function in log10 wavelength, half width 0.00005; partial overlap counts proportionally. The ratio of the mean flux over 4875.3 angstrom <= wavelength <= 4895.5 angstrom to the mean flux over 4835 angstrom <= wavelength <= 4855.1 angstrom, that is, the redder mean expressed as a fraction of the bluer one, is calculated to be 0.95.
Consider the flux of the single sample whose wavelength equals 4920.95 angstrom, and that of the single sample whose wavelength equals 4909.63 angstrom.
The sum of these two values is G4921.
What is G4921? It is 14.6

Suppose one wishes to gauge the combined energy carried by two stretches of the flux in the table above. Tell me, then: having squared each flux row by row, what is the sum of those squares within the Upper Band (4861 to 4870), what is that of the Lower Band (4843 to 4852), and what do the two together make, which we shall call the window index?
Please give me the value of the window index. 851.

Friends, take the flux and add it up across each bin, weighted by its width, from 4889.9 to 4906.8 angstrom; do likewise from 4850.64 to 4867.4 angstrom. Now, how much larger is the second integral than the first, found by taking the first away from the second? -15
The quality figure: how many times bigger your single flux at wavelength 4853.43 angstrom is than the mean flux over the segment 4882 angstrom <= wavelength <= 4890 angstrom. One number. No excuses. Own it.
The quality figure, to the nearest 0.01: 1.01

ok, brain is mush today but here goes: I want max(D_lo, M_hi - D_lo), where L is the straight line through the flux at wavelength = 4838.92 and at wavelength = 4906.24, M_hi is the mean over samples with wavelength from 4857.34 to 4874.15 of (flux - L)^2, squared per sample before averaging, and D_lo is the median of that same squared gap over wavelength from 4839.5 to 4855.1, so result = 1.3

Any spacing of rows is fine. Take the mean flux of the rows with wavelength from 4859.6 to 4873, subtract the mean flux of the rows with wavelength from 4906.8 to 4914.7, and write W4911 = -1.1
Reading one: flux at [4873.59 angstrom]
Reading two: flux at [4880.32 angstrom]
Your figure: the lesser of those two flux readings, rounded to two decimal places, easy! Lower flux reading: 6.32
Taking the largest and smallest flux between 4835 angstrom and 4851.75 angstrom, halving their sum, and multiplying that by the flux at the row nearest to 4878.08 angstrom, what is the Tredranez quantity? 59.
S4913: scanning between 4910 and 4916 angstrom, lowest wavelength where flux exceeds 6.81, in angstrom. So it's 4910.76 angstrom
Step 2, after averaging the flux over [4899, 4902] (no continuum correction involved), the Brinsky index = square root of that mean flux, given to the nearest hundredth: 2.82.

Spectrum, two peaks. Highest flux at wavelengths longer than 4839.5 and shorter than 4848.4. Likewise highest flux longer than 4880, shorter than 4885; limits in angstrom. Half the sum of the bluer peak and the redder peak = 7.9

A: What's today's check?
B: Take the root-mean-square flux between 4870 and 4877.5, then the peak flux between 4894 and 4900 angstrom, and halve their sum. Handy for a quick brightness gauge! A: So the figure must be 7.51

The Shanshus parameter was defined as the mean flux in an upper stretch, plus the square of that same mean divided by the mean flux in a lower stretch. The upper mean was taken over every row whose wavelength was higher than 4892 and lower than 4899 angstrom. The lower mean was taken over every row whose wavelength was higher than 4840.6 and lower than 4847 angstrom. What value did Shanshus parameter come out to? 14.8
